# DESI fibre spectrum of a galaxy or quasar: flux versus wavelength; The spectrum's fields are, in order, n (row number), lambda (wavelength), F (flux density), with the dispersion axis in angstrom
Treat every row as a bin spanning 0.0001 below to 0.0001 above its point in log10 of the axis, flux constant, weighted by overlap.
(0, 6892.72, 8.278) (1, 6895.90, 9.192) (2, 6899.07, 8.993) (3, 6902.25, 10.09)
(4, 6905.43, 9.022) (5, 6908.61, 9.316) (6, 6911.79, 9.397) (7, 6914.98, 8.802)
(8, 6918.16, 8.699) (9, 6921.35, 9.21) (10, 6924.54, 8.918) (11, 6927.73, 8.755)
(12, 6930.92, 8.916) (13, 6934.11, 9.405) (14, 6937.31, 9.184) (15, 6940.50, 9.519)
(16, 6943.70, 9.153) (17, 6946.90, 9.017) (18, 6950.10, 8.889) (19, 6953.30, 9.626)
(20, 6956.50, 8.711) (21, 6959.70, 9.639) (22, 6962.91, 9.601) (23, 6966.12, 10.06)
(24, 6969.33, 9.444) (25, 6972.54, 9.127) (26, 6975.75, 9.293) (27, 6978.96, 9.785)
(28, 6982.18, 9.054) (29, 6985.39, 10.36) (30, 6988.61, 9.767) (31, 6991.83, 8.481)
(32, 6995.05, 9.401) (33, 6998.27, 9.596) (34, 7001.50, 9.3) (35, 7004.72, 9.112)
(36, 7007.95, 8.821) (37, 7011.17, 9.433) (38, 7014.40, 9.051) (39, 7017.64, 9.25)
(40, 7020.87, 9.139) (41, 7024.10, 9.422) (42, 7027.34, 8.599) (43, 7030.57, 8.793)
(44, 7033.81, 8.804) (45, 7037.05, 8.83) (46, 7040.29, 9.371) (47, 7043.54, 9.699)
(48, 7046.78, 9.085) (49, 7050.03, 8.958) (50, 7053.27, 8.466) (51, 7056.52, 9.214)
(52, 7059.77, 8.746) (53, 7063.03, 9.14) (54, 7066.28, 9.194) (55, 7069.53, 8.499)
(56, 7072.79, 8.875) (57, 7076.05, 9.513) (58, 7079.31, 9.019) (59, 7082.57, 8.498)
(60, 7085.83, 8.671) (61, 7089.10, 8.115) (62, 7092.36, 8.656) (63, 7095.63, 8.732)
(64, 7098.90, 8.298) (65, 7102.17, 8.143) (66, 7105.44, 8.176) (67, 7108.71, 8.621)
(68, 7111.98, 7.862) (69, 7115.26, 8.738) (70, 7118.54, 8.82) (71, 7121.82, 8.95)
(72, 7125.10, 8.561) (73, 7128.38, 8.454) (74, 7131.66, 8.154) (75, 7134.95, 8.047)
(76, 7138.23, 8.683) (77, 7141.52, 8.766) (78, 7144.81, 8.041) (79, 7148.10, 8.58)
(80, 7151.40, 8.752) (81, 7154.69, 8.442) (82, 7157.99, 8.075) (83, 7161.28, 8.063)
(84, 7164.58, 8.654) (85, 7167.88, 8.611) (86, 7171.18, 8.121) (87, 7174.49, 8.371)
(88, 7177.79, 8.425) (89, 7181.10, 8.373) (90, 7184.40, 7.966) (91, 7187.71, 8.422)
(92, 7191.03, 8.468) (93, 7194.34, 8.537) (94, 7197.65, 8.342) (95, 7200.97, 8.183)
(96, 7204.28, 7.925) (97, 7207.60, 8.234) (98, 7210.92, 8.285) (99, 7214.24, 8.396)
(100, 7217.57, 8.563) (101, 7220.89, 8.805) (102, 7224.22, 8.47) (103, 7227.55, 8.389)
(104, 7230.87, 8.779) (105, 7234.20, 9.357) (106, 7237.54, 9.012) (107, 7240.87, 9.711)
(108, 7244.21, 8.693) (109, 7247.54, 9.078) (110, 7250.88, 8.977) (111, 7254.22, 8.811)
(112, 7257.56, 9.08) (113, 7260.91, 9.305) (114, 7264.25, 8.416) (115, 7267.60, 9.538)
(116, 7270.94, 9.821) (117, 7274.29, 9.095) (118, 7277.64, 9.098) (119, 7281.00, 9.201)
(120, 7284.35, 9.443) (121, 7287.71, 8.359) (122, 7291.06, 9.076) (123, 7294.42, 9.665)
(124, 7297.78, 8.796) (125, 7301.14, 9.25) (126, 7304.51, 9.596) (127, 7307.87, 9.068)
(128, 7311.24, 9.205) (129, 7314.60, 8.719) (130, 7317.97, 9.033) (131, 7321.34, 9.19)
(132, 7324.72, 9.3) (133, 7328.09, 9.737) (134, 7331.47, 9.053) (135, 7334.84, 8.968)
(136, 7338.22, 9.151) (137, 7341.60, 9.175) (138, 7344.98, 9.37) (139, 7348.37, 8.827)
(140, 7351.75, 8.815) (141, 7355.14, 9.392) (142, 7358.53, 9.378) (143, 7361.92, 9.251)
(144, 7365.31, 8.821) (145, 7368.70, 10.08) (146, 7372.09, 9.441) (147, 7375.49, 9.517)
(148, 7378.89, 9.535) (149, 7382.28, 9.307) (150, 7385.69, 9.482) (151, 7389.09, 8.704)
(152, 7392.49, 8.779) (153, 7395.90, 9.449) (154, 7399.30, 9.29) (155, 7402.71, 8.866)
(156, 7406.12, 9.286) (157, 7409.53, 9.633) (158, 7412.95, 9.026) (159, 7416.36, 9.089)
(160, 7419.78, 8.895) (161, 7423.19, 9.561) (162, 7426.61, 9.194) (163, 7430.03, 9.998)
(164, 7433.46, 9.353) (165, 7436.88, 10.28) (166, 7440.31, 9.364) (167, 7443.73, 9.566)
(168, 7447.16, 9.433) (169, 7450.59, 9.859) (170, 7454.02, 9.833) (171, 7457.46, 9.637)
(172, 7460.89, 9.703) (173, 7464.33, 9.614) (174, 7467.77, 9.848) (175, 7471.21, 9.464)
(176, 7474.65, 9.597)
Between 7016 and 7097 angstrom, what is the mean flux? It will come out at 8.9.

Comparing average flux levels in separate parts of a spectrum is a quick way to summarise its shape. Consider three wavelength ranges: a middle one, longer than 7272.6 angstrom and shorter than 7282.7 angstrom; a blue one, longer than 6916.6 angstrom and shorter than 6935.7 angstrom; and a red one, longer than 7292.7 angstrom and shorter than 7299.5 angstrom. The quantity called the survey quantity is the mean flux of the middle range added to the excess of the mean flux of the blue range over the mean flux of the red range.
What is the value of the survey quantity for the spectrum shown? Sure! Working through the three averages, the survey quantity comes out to 8.9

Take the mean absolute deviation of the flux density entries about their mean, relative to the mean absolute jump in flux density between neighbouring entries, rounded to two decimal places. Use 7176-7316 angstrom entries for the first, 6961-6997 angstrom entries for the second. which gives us 0.61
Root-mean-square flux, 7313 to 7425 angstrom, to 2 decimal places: 9.22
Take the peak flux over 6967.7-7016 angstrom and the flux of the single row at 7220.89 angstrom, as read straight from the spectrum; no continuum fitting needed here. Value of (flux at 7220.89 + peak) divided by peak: 1.85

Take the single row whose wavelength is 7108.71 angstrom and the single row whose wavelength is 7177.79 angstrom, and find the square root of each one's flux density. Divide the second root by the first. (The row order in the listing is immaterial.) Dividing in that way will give 0.99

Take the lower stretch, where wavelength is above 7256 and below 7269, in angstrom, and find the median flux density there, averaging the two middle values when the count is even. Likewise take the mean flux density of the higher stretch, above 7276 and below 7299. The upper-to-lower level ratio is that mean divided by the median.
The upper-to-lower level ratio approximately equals 0.99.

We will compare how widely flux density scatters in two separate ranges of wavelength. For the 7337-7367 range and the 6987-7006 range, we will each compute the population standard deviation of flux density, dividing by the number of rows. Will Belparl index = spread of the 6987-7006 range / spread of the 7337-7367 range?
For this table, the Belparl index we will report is 1.8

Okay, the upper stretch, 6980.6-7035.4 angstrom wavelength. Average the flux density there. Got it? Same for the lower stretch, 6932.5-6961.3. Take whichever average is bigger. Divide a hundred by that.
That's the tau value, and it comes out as 10.8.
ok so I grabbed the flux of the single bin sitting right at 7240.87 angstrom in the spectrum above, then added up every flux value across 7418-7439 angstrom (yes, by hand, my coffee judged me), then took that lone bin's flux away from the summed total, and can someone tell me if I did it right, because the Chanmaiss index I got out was 47.6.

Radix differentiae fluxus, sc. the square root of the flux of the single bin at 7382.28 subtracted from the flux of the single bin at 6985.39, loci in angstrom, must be 1.03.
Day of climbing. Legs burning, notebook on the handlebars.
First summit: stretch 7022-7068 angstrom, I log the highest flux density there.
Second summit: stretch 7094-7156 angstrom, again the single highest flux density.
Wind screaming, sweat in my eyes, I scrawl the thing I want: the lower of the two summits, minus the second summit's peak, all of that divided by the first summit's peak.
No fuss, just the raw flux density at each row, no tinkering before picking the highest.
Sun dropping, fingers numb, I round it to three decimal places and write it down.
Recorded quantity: 0.000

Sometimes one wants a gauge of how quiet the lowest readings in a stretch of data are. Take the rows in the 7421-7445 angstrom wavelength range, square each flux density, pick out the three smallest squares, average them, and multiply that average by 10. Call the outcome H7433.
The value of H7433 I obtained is 866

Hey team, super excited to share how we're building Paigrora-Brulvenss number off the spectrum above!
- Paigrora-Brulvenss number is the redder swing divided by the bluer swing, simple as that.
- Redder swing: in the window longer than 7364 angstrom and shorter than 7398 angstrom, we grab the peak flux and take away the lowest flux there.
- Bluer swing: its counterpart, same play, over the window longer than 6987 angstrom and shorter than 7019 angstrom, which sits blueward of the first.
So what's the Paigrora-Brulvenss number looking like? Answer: 1.07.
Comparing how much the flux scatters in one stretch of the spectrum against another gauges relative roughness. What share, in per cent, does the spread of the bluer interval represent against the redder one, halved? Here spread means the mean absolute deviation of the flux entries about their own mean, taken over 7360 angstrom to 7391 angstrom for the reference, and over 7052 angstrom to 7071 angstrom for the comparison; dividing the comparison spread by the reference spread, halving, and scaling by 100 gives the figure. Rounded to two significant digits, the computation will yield 53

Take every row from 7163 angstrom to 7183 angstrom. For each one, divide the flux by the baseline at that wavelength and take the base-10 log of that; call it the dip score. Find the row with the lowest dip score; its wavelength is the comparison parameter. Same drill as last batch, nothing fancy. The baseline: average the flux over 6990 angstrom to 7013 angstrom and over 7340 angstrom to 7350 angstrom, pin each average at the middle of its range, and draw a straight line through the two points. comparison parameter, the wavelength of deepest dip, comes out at 7171.18 angstrom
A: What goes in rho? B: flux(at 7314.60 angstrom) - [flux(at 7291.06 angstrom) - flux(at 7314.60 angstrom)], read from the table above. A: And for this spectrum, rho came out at 8.4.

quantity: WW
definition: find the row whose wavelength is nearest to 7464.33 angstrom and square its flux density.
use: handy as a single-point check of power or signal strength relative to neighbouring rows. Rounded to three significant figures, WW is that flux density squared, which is 92.4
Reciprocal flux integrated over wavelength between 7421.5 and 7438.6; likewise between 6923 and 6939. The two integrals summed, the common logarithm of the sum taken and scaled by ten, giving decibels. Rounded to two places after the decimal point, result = 5.49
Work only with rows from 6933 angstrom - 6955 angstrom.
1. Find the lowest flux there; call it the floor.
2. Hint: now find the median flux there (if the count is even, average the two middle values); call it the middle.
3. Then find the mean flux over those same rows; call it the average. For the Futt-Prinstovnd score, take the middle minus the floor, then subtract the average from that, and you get -9.0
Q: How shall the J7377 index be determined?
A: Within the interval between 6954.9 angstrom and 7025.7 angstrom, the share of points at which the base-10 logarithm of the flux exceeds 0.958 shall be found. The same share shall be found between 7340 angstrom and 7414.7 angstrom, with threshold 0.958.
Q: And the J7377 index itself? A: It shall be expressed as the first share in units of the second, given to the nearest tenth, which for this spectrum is 1.1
